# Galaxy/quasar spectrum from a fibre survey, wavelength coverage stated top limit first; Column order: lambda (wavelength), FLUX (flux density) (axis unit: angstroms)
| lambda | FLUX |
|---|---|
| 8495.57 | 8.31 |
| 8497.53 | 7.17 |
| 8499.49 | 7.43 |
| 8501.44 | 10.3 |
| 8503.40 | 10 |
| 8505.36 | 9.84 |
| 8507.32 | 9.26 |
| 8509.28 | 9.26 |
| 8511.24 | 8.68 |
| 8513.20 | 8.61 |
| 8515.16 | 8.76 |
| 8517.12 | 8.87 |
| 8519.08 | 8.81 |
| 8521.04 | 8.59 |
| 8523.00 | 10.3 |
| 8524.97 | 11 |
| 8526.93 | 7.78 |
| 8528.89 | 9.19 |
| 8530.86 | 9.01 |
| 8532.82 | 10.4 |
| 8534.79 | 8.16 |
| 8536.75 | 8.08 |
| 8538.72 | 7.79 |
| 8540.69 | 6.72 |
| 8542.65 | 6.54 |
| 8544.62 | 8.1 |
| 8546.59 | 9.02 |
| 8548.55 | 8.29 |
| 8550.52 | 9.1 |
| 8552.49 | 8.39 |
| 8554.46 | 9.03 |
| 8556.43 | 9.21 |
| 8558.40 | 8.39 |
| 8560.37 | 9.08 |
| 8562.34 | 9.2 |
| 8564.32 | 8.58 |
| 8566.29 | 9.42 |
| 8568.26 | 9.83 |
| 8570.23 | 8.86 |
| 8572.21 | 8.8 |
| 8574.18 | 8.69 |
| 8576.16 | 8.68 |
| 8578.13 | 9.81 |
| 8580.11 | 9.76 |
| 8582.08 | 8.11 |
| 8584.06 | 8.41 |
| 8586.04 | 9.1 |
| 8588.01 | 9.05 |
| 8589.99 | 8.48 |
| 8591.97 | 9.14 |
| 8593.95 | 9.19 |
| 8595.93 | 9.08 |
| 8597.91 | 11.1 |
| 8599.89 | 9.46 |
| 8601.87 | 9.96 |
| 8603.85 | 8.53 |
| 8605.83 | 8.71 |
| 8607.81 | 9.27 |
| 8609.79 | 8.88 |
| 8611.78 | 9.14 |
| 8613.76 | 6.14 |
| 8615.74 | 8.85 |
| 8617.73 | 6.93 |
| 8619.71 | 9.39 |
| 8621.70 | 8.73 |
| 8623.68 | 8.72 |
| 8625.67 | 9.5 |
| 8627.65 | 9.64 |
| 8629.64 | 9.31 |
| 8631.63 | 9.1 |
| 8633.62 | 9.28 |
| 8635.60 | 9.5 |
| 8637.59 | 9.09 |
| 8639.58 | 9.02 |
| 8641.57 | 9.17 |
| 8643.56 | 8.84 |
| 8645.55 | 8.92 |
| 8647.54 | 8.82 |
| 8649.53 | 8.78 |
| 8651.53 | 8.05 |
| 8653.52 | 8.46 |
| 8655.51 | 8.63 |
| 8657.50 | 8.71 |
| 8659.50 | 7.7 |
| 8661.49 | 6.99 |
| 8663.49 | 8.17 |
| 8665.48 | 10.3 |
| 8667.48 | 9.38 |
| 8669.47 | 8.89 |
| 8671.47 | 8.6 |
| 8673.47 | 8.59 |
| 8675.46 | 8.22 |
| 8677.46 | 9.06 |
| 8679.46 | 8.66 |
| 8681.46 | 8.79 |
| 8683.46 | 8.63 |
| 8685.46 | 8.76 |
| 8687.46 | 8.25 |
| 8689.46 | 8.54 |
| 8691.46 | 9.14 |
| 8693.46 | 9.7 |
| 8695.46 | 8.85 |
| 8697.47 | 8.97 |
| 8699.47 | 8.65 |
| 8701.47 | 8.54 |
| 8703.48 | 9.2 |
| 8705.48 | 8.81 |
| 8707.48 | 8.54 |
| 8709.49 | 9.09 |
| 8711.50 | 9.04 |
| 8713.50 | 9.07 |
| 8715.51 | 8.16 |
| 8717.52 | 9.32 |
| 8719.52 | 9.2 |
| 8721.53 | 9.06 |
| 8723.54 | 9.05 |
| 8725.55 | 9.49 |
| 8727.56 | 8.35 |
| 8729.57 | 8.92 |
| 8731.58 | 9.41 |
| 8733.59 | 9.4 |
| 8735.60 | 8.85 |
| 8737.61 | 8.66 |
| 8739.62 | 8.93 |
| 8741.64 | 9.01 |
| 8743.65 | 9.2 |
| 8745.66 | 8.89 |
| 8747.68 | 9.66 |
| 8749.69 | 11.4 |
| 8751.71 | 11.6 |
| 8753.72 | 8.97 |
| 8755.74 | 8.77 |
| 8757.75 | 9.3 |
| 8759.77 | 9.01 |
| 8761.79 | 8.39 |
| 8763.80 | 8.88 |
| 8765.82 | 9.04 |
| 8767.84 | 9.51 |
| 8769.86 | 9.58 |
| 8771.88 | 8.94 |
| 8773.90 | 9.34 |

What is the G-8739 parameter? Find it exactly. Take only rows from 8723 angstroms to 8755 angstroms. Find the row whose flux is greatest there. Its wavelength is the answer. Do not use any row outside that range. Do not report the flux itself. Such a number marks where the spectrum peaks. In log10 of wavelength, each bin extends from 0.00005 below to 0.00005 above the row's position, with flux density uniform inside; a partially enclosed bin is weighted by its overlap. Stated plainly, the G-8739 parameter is 8751.71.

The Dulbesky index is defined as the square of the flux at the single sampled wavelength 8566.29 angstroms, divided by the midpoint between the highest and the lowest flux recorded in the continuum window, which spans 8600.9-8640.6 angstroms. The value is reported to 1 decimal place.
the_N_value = 11.0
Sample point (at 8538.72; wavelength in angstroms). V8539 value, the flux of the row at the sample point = 7.79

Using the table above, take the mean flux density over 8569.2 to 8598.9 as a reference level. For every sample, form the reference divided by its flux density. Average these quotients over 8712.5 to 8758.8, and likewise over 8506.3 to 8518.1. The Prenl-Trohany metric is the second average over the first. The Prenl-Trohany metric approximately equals 1.03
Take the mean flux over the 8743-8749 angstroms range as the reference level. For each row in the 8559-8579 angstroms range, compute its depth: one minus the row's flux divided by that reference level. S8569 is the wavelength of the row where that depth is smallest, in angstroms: 8568.26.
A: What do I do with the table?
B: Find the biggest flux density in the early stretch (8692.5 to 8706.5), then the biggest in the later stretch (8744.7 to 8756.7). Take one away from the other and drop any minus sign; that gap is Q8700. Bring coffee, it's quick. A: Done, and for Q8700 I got 1.9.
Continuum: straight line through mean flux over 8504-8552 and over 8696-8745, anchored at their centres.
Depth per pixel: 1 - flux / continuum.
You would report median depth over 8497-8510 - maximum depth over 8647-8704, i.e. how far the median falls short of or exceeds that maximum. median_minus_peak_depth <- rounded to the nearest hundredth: -0.27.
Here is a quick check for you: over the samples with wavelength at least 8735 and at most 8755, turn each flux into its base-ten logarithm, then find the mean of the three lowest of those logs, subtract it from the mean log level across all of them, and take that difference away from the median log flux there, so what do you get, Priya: 0.922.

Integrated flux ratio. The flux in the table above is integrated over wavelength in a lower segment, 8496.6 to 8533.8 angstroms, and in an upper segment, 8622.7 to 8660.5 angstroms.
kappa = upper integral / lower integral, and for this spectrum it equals 0.99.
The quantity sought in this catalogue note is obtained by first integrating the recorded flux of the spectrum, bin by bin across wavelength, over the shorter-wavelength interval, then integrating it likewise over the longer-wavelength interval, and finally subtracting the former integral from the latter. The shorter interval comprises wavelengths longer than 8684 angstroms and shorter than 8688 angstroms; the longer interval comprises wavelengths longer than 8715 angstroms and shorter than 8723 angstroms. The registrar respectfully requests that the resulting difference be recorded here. 38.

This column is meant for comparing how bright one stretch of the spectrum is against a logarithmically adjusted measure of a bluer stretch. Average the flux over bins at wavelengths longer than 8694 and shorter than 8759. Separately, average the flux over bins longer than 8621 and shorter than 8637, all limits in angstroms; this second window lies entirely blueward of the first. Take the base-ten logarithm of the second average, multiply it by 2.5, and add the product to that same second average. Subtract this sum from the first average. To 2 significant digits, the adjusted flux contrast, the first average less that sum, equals -2.5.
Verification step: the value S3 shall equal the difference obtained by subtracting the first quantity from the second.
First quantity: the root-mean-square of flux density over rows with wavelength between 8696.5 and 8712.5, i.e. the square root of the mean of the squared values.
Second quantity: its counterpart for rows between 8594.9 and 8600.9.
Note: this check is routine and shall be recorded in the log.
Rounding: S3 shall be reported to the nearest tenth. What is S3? 1.1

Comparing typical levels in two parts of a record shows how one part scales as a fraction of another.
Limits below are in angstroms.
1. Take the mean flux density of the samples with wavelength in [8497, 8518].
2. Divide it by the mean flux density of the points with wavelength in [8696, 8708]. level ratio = 1.02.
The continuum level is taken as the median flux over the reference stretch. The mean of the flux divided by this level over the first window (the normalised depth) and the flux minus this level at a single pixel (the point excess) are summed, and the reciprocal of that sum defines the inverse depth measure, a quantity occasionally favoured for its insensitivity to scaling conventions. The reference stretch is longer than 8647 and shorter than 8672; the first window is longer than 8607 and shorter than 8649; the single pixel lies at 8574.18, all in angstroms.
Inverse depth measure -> 0.92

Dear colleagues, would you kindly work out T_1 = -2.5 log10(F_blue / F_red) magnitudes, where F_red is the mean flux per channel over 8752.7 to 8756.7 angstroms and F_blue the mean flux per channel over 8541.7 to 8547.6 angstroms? 0.13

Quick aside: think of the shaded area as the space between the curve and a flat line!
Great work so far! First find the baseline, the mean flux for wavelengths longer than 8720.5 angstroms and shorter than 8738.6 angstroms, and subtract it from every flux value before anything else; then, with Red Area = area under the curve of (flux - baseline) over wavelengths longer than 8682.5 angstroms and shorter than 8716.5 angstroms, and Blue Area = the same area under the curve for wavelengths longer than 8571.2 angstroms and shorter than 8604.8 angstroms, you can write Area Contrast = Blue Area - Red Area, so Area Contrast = 11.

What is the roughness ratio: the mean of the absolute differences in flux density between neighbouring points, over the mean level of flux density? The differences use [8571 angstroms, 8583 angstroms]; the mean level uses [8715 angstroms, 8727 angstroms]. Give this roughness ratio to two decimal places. 0.07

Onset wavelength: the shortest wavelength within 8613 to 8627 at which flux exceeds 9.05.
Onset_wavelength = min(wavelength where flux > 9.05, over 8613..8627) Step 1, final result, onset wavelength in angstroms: 8619.71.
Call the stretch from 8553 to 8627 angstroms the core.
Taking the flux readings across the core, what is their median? 9.05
